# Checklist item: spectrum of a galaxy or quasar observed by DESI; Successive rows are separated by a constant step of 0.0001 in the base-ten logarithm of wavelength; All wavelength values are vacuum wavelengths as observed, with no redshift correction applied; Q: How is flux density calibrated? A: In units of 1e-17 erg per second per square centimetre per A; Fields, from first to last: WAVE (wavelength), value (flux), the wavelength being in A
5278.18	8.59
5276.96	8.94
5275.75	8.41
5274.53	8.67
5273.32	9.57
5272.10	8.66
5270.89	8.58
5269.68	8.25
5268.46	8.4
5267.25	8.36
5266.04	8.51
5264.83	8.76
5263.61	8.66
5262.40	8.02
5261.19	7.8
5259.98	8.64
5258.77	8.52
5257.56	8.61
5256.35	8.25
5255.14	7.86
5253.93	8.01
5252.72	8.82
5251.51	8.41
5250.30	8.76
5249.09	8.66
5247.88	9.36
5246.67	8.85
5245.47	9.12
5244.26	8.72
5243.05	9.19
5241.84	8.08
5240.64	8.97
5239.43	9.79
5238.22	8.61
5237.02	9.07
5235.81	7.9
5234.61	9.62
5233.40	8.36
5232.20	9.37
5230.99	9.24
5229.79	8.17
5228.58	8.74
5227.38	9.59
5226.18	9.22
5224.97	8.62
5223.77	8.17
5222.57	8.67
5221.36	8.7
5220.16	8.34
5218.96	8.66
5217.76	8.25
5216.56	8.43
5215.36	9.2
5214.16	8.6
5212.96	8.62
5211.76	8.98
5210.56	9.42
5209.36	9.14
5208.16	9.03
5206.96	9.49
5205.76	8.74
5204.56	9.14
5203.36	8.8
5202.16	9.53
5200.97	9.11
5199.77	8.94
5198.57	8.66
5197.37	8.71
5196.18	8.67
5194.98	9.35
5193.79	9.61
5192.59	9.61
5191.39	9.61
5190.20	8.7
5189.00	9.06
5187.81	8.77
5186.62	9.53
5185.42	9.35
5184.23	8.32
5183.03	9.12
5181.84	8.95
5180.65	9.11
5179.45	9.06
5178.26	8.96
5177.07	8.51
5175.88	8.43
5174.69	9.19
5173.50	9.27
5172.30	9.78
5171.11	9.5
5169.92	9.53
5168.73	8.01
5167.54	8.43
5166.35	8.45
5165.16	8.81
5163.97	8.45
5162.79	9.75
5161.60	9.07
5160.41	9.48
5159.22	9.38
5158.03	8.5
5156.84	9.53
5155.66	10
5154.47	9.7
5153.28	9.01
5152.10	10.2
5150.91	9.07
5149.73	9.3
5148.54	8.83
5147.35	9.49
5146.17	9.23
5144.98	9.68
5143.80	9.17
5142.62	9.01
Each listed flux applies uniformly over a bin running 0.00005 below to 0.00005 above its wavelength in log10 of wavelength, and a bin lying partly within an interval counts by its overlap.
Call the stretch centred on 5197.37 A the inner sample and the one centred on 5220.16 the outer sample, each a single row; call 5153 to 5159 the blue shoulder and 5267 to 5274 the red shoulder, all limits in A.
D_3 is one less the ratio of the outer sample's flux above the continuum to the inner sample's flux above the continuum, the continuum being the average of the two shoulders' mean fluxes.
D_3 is -1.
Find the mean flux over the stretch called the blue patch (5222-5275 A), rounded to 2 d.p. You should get 8.69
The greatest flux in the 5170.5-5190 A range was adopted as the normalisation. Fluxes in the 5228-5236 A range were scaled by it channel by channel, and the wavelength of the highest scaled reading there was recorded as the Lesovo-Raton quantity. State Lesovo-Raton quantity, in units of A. 5234.61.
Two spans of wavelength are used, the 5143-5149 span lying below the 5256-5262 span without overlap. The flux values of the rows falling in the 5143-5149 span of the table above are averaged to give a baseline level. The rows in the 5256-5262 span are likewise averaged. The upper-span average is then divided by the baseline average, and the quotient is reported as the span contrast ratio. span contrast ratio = 0.90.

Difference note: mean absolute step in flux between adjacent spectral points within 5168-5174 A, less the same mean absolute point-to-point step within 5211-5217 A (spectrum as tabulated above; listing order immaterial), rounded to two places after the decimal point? 0.15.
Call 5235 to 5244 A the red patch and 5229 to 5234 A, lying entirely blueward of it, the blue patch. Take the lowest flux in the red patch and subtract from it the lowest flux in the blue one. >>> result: -0.27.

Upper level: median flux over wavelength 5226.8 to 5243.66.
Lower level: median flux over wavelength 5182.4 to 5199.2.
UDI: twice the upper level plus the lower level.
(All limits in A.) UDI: 27.1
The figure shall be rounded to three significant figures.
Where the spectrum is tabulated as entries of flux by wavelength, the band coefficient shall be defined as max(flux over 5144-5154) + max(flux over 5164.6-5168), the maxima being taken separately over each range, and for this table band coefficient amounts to 19.0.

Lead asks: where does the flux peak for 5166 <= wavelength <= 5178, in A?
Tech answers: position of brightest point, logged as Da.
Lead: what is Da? 5172.30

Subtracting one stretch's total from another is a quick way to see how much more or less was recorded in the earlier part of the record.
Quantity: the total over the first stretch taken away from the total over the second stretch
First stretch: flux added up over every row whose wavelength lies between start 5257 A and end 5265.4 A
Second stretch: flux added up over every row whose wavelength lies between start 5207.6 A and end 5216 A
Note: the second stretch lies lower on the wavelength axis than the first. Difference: 3.98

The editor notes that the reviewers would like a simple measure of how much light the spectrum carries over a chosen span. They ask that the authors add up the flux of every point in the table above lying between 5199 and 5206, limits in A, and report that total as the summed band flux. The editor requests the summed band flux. 54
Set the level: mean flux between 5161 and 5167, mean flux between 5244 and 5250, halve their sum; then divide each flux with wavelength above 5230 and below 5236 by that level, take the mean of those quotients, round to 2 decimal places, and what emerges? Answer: 1.00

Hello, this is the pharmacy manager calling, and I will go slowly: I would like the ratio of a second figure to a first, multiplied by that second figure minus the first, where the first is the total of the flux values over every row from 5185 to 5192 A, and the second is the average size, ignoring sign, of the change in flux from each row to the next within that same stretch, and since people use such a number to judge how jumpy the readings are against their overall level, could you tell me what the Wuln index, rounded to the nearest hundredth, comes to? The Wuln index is -0.50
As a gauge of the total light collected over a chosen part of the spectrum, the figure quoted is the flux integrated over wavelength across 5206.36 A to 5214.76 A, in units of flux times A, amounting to 75.9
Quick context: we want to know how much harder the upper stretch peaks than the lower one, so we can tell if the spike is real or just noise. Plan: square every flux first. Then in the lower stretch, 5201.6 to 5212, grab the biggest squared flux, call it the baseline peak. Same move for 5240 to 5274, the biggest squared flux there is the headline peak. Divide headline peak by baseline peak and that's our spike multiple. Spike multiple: 1.01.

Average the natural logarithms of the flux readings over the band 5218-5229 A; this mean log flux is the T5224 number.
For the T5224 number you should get 2.17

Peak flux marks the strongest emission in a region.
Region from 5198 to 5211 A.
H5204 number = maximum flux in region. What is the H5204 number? 9.53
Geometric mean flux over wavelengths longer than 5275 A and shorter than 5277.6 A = 8.7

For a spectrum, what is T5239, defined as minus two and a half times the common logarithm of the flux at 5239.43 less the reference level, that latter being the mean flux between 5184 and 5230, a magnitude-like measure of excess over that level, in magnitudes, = 0.2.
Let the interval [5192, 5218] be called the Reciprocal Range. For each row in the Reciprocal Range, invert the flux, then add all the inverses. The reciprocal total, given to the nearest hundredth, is 2.45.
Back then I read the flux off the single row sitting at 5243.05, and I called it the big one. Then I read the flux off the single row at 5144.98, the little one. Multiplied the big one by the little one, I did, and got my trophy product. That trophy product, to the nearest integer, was 89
